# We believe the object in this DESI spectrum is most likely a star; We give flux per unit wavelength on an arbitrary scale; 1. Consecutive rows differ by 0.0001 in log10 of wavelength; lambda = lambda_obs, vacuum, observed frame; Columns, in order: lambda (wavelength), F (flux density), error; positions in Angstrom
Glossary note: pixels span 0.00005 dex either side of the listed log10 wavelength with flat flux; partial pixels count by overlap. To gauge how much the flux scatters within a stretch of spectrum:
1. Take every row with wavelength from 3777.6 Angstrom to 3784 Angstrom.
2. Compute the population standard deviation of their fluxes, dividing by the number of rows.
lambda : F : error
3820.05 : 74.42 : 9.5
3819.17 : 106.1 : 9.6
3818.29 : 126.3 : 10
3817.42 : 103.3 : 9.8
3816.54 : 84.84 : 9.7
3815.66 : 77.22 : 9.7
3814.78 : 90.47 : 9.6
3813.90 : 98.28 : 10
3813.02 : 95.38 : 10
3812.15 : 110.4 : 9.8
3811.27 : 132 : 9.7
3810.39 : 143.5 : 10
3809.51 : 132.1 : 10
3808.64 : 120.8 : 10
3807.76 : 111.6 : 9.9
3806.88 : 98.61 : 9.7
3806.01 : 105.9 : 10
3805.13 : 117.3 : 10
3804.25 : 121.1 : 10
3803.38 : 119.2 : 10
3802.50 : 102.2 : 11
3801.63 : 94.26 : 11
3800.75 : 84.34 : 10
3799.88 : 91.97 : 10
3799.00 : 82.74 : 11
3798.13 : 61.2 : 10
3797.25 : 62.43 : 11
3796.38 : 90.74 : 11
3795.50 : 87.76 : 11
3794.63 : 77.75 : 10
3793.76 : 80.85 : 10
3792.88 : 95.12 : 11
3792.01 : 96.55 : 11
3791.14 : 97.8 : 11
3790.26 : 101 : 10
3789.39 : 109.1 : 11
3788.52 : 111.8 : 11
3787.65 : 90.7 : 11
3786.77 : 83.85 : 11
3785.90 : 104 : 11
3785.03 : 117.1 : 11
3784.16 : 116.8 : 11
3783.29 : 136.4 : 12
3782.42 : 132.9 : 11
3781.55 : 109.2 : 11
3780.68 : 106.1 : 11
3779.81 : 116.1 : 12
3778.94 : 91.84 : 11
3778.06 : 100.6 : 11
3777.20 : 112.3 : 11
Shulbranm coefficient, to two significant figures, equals 15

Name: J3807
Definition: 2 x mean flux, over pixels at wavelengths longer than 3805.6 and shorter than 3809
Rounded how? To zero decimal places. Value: 218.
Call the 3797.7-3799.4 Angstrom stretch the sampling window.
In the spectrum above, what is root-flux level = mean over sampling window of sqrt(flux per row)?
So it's 8.5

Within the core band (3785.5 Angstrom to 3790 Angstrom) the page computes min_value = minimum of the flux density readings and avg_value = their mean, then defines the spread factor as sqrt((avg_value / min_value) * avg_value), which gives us 10.9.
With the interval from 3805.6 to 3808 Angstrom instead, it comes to 10.6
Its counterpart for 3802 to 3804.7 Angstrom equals 11.3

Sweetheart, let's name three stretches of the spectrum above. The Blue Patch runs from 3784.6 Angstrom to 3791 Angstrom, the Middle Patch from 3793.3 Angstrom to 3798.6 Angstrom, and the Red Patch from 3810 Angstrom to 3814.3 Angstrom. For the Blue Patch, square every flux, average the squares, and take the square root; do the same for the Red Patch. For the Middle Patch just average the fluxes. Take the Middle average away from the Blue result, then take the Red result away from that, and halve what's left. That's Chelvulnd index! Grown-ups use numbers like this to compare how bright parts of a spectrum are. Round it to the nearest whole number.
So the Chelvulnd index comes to -46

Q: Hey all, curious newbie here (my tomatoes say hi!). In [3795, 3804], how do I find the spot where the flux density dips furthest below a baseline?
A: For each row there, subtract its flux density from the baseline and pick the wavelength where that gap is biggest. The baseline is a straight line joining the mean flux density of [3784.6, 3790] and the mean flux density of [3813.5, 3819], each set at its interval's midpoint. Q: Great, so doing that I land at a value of 3798.13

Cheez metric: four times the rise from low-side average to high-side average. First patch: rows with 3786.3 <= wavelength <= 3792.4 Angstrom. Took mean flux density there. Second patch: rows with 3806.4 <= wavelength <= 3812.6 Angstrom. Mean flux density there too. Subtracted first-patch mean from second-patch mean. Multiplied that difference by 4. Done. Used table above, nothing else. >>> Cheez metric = 90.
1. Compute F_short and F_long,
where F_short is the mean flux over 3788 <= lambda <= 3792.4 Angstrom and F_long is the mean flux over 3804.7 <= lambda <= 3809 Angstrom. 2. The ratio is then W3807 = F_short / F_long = 0.93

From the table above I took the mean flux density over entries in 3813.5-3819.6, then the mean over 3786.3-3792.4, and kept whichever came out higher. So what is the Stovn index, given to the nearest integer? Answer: 99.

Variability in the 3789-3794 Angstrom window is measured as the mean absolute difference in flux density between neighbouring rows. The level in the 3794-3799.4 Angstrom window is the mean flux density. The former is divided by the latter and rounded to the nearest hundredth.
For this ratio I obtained 0.07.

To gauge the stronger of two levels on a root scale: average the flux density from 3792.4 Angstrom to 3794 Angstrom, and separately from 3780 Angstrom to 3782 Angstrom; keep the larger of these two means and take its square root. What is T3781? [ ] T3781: 10.4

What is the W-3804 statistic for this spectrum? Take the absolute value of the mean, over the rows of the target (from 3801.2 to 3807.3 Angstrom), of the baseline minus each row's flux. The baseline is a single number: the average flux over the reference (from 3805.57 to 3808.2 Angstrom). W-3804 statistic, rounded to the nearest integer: 3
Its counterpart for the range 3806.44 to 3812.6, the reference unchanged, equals 16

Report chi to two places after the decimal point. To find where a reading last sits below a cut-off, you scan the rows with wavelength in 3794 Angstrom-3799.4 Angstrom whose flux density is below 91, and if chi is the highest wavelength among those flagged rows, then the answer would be 3799.00 Angstrom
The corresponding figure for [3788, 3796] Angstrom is 3795.50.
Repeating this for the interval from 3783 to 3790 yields 3787.65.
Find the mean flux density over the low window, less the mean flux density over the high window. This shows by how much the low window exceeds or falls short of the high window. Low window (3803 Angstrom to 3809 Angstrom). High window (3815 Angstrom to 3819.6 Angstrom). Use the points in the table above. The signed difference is 14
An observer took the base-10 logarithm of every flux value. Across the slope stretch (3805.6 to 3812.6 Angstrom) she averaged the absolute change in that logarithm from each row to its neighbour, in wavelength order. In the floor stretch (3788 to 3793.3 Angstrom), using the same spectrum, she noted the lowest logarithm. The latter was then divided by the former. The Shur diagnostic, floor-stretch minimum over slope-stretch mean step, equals 45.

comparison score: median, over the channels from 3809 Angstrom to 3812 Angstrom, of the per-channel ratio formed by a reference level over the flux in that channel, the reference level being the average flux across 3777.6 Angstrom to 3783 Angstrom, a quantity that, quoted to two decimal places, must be 0.83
